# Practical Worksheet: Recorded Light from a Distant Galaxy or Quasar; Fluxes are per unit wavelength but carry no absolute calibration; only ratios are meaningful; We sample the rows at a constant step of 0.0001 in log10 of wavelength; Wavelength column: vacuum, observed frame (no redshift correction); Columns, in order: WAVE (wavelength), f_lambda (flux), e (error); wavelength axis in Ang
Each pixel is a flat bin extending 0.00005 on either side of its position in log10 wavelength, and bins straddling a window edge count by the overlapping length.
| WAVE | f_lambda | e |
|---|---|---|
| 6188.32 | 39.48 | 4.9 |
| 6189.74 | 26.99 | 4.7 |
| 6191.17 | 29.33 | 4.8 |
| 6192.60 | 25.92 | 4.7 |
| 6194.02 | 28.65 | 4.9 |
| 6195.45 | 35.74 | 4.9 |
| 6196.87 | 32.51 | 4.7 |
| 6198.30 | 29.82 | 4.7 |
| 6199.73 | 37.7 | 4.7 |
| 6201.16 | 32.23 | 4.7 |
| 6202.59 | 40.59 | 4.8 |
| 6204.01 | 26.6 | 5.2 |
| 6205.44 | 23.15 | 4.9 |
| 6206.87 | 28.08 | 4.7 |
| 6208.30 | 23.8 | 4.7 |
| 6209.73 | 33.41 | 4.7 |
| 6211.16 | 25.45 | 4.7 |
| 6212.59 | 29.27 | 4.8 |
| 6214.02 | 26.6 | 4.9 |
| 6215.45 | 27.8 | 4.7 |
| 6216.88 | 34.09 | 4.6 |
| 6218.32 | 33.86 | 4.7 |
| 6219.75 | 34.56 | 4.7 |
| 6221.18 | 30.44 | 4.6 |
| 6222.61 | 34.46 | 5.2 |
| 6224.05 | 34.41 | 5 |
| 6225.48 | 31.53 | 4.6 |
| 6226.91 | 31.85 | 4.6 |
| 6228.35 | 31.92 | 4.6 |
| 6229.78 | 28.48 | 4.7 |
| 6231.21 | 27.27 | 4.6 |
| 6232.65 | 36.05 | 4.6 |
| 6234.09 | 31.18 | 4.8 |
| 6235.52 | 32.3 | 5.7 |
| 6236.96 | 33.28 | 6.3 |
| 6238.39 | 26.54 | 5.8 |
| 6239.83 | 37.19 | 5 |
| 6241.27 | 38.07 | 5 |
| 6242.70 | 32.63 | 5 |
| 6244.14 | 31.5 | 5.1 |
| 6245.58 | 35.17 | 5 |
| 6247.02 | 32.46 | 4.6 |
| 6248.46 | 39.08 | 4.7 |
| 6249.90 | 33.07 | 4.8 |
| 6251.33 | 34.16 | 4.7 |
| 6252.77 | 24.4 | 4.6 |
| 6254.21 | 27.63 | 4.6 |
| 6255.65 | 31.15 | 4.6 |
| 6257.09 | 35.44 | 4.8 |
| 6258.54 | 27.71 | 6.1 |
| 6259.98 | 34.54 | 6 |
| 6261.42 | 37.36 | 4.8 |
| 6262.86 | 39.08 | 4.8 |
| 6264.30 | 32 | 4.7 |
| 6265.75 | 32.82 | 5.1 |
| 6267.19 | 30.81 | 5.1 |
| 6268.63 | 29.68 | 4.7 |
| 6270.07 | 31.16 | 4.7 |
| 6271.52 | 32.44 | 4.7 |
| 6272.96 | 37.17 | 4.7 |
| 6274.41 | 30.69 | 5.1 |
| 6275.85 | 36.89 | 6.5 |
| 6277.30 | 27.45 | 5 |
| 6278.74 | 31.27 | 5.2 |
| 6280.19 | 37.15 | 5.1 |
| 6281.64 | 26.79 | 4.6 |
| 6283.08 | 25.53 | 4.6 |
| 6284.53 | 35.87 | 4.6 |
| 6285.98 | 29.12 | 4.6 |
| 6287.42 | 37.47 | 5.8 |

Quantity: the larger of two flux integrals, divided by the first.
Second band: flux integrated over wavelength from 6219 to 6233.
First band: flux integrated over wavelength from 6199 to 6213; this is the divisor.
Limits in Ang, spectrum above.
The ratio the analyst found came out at 1.07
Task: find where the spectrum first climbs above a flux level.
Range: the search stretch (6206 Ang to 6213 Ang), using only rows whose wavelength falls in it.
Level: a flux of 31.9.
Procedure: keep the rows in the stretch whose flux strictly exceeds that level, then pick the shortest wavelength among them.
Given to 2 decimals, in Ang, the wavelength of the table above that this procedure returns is 6209.73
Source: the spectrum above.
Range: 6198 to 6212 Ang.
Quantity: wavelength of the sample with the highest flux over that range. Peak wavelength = 6202.59 Ang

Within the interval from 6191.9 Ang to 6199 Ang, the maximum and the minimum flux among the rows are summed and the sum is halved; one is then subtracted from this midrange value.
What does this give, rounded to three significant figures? 29.8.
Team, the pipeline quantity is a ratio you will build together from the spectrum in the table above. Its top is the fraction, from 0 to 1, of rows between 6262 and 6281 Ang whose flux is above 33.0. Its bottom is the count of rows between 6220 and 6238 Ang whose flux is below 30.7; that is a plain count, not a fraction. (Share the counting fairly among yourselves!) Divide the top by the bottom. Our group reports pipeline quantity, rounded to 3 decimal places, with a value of 0.103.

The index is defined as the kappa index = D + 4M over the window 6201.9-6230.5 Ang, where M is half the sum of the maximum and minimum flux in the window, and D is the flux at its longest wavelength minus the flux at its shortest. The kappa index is 115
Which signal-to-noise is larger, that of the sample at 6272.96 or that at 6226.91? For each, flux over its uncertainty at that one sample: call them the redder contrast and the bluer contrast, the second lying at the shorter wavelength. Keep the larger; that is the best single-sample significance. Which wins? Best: 7.9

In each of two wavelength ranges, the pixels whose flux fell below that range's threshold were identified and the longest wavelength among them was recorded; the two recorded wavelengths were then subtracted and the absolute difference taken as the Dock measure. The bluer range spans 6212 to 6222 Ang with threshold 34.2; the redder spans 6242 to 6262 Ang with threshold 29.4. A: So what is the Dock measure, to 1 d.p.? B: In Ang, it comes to 37.4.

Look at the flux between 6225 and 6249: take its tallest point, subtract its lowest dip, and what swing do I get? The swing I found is 13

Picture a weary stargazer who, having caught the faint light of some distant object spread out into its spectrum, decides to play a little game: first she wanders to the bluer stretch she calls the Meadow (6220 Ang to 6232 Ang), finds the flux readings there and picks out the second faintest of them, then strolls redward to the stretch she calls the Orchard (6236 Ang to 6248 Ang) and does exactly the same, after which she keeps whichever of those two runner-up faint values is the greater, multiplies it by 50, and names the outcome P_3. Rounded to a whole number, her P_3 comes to 1575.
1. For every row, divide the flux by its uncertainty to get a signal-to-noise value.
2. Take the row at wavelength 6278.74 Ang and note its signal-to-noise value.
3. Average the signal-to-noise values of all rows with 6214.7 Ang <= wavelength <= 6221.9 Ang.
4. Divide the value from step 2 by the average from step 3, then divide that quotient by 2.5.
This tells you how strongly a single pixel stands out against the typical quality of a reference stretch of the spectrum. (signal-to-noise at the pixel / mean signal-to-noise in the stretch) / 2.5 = 0.35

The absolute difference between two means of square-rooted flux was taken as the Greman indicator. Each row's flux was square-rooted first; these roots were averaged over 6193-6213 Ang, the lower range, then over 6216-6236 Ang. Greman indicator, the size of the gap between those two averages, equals 0.176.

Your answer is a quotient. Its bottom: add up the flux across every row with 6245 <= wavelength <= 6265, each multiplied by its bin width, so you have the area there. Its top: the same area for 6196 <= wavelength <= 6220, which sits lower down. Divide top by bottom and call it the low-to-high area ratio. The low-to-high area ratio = 1.1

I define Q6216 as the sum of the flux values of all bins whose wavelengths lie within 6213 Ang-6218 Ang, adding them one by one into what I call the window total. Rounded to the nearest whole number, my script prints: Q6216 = 88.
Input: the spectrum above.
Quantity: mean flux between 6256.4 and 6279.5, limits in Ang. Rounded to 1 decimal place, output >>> 32.9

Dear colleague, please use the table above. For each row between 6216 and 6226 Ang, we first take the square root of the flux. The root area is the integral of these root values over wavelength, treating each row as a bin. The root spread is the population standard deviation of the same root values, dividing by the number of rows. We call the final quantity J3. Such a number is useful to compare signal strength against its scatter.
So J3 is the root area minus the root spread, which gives 58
